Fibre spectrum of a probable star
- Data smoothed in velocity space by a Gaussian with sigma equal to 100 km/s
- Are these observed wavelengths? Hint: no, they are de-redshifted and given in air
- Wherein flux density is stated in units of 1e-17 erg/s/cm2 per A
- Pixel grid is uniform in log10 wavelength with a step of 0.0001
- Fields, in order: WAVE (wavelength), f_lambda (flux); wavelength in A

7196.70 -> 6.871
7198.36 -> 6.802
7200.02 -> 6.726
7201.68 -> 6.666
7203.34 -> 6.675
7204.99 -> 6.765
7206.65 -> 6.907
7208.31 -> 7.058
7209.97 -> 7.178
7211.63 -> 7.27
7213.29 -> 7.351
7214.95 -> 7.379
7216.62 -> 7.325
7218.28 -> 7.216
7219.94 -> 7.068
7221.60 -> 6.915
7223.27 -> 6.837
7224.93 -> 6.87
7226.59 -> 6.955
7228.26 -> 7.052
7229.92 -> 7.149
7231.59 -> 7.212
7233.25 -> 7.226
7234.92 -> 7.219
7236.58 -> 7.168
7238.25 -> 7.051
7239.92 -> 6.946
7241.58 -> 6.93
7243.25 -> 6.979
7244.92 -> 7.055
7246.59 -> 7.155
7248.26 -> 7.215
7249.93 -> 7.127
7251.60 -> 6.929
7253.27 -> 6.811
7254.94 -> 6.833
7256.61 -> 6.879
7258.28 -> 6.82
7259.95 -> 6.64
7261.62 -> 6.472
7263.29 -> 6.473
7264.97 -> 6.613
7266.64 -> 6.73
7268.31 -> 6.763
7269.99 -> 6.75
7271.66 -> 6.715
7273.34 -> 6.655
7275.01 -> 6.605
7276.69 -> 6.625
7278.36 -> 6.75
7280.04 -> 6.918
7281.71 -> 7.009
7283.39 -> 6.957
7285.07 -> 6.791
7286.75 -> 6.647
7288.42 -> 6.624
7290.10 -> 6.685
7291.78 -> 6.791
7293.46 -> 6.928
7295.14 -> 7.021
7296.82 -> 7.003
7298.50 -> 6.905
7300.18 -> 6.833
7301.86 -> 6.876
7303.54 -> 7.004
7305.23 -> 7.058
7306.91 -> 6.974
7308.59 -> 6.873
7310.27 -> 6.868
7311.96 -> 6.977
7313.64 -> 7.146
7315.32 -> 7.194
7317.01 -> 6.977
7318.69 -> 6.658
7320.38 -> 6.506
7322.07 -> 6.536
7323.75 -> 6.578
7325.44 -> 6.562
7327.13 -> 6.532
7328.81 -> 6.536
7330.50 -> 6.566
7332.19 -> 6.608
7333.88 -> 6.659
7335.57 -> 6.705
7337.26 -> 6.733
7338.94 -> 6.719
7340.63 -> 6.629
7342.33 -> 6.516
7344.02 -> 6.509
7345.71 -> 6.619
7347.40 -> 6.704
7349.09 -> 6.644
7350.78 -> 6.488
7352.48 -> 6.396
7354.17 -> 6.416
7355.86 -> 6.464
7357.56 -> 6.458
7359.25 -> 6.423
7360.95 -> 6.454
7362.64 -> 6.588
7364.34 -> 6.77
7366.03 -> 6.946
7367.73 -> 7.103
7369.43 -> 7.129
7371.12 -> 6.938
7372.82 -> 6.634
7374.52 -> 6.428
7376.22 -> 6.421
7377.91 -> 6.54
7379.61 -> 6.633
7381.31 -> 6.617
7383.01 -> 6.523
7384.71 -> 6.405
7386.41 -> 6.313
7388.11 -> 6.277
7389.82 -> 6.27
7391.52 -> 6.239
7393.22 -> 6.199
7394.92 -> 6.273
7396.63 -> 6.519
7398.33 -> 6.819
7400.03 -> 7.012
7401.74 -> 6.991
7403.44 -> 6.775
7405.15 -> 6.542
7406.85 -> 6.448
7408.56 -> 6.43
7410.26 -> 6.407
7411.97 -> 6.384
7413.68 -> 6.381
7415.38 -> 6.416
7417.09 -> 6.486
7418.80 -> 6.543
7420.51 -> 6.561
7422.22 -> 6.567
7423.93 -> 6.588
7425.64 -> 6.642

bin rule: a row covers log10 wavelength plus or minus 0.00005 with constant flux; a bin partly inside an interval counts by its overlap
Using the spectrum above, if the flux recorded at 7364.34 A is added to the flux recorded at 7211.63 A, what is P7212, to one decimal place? 14.0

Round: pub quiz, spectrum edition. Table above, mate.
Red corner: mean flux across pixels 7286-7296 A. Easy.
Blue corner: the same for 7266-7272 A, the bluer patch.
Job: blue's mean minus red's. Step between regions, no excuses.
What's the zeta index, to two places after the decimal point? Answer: -0.04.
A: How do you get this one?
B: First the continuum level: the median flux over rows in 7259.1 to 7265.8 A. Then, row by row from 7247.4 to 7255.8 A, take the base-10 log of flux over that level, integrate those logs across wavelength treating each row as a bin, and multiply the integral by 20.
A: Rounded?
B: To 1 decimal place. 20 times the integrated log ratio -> 4.7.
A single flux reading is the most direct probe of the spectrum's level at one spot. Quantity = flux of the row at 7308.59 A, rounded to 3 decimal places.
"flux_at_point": 6.873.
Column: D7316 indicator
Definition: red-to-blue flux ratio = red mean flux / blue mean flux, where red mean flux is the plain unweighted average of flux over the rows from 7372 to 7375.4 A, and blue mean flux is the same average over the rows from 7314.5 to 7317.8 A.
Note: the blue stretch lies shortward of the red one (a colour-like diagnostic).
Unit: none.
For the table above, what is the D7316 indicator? 0.92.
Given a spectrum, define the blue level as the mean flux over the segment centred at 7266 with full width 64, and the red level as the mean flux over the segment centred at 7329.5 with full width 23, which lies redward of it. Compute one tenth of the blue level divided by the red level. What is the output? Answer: 0.104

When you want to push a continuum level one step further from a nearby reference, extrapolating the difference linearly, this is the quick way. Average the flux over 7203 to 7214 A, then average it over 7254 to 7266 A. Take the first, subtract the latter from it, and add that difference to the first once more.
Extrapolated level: 7.4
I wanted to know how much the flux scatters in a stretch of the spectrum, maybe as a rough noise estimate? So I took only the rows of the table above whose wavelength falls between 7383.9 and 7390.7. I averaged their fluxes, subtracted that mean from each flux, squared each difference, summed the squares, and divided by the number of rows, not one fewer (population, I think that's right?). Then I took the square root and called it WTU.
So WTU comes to 0.054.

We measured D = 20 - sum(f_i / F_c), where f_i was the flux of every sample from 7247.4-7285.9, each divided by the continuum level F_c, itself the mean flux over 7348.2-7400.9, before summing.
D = -3.8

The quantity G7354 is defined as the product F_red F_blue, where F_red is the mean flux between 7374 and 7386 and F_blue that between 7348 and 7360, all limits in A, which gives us 42.1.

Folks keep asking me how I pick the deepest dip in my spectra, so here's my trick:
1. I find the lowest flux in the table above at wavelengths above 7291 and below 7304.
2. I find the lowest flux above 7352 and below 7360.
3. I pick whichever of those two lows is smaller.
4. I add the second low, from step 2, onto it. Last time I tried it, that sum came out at 12.8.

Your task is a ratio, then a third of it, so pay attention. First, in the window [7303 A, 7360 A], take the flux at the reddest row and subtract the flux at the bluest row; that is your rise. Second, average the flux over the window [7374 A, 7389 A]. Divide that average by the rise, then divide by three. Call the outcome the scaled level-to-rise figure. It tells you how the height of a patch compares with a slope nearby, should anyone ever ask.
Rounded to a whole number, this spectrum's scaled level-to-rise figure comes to -4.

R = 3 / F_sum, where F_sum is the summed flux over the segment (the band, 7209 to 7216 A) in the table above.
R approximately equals 0.103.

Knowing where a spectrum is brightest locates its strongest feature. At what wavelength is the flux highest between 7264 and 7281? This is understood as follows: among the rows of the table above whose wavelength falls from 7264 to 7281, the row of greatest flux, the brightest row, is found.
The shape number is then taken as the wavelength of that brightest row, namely 7280.04 A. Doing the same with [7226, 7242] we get 7233.25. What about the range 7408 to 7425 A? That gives 7423.93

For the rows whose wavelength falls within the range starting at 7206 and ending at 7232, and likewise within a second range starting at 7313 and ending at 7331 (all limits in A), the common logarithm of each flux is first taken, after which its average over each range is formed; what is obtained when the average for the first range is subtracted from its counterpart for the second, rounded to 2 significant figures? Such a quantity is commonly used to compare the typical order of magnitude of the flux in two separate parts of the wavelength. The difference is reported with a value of -0.025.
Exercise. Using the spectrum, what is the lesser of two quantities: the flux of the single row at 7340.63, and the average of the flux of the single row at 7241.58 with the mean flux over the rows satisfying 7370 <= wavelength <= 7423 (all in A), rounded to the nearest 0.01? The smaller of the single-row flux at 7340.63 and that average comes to 6.63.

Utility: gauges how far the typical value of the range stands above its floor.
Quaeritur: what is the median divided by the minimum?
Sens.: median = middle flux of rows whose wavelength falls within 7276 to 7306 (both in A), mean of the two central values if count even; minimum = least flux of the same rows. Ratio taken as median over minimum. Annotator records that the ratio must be 1.04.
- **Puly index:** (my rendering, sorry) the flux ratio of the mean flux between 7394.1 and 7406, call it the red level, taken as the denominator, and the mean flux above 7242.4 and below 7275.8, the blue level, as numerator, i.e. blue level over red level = 1.016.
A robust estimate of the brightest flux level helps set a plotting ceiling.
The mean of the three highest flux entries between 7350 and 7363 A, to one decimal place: 6.5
